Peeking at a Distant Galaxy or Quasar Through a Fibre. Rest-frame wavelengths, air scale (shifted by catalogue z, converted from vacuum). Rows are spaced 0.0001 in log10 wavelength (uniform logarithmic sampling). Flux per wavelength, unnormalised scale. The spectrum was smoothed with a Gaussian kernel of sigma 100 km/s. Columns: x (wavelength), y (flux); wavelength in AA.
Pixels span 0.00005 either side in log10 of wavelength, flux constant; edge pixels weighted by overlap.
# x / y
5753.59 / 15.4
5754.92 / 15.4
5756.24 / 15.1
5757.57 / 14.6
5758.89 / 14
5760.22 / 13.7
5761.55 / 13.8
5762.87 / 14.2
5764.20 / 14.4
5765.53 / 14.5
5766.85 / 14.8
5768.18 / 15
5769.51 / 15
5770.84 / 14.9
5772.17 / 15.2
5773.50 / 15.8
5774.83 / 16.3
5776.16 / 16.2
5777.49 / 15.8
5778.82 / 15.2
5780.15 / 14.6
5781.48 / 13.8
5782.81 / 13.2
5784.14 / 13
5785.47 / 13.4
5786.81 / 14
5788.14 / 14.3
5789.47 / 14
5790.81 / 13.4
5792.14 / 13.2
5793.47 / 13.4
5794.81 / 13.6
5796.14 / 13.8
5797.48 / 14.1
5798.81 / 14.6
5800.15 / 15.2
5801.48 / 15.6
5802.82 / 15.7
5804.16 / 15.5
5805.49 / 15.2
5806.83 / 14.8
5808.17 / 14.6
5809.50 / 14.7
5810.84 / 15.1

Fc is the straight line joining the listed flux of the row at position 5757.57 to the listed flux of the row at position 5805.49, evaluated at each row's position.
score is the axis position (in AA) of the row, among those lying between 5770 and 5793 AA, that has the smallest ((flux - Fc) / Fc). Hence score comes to 5784.14 AA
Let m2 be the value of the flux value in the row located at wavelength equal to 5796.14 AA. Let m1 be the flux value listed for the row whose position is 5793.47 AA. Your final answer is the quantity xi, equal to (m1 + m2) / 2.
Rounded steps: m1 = 13.4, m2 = 13.8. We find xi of 13.6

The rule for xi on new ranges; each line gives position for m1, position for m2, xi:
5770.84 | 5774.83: 15.6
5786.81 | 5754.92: 14.7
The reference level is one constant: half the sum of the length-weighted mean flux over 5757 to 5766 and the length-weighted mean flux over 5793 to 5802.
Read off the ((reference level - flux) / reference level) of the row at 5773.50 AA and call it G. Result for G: -0.11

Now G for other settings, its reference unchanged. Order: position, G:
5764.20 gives -0.01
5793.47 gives 0.06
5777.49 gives -0.11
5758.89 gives 0.02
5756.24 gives -0.06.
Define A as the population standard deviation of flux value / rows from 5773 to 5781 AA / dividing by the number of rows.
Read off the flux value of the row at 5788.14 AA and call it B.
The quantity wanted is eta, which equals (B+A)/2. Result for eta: 7.44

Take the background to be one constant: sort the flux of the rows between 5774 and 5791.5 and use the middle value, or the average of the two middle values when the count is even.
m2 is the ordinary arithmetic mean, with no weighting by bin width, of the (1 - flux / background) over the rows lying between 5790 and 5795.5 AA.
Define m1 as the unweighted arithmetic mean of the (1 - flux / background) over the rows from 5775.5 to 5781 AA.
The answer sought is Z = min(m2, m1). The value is -0.104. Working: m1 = -0.104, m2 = 0.043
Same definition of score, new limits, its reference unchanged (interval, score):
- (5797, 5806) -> 5797.48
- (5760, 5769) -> 5760.22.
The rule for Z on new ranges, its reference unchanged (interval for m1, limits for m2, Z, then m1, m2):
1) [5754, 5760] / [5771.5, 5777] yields -0.134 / -0.055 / -0.134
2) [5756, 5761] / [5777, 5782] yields -0.061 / -0.025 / -0.061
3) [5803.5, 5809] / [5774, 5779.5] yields -0.134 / -0.073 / -0.134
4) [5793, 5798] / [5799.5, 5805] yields -0.107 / 0.020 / -0.107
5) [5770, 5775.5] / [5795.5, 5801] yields -0.111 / -0.111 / -0.030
